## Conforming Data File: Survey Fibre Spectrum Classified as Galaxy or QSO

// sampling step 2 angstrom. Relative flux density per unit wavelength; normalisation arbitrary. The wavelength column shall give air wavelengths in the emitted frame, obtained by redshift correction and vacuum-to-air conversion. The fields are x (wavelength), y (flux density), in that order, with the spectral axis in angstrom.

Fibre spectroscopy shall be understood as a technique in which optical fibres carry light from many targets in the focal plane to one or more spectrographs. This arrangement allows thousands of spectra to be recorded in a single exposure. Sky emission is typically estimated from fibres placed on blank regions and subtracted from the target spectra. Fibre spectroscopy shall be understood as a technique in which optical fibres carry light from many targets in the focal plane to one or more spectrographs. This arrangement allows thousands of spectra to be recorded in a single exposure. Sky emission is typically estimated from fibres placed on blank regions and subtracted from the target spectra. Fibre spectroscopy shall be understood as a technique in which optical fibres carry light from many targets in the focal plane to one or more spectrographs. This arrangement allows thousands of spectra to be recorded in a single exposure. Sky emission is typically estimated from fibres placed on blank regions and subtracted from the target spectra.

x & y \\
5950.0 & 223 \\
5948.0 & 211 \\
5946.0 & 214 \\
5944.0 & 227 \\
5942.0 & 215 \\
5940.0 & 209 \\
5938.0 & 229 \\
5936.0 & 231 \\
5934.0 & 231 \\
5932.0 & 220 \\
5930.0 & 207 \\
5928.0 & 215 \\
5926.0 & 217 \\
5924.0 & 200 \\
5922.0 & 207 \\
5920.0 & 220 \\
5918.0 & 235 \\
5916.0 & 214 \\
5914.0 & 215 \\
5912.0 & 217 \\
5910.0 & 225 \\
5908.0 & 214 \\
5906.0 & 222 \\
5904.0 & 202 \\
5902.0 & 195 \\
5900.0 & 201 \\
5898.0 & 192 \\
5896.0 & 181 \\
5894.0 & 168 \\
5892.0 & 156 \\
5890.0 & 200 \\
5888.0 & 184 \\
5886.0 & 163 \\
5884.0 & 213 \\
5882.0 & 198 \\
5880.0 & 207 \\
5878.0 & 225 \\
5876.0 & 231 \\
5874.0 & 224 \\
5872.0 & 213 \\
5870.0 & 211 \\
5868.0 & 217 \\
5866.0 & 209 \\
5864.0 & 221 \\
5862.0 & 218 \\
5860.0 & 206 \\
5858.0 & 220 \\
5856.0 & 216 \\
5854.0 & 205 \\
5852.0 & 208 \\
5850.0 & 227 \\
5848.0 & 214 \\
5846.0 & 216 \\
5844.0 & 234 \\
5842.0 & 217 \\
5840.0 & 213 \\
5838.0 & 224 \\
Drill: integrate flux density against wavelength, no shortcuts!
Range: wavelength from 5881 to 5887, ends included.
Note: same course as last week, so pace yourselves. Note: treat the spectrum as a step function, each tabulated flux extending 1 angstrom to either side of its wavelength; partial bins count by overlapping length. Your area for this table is 1148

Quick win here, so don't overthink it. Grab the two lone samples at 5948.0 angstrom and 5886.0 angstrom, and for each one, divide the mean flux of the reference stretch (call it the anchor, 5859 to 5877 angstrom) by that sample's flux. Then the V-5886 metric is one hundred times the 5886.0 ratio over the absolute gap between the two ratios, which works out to 440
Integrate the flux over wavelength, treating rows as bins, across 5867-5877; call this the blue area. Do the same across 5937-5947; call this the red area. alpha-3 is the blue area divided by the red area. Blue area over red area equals 1.00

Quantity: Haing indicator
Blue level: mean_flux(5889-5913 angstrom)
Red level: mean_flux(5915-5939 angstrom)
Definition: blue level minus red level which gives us -21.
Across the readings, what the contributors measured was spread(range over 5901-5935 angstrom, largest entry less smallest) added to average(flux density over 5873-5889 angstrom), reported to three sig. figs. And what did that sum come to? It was 246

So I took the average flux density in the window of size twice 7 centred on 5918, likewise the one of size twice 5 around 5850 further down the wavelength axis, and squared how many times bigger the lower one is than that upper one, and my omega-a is 0.99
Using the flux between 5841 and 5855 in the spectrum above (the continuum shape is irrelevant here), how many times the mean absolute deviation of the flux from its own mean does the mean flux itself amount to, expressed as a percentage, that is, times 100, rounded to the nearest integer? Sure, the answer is 2878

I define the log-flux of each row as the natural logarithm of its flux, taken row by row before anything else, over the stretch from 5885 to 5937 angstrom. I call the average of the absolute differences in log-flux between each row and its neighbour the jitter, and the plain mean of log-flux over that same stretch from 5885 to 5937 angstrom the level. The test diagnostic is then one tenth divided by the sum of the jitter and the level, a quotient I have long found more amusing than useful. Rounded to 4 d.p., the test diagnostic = 0.0186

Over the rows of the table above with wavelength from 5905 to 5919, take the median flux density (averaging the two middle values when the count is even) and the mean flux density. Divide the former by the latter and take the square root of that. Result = 0.99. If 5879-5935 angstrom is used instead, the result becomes 1.01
